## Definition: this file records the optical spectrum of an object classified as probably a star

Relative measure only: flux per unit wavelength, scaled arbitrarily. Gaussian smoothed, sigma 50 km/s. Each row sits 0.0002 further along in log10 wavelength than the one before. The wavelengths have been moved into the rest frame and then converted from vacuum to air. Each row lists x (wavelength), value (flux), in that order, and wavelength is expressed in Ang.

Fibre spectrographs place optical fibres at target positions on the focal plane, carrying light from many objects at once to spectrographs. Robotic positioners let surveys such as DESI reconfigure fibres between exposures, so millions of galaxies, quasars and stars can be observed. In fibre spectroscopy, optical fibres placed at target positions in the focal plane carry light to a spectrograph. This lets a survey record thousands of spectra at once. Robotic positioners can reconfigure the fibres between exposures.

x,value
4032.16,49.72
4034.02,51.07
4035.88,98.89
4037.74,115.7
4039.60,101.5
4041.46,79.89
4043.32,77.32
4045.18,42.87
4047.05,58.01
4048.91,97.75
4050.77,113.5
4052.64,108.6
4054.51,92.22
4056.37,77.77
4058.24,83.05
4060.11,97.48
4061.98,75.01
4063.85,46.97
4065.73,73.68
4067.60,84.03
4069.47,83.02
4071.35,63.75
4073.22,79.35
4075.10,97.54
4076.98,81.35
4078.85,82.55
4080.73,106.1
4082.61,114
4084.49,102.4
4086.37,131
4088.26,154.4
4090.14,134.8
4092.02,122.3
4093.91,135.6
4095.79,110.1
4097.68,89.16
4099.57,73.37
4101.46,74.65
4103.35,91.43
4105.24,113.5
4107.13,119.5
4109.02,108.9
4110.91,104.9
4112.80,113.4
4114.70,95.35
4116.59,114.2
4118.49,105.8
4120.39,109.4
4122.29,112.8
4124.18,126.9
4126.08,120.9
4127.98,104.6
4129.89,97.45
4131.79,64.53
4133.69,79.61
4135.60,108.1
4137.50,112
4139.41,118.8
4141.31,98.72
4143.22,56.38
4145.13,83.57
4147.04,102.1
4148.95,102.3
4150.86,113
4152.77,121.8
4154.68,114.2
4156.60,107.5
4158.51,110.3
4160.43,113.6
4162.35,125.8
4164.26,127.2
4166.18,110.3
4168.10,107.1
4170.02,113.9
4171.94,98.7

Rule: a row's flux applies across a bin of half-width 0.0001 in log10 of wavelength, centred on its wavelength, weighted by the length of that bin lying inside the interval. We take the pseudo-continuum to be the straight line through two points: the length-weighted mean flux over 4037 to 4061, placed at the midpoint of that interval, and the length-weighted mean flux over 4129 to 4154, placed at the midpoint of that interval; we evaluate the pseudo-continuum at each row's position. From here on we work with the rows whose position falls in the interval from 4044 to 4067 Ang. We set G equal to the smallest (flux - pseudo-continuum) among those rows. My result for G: -44.7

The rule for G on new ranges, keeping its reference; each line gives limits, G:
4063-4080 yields -42.4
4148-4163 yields 4.5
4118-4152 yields -40.8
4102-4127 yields -1.8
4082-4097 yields 11.0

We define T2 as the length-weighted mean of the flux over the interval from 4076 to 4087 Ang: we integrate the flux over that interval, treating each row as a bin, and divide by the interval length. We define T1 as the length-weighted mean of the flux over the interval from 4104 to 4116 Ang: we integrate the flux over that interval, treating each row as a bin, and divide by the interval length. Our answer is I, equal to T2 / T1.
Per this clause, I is 0.94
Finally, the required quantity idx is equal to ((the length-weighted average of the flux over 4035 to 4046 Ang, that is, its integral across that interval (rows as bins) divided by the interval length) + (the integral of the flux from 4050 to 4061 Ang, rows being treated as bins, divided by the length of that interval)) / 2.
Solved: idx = 91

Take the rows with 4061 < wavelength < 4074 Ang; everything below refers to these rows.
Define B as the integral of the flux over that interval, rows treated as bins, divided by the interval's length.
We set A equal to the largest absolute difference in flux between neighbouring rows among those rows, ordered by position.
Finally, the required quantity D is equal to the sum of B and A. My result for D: 100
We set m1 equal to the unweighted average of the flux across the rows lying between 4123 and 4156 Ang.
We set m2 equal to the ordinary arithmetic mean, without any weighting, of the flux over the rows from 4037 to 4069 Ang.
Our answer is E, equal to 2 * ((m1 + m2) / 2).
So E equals 185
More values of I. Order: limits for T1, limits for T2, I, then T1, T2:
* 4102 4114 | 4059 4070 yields 0.71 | 107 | 77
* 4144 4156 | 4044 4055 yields 0.81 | 105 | 85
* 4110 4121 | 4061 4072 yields 0.67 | 107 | 71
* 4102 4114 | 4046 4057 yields 0.85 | 107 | 91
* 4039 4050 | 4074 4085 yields 1.27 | 76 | 97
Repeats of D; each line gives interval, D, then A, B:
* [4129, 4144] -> 135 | 42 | 92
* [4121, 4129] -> 132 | 16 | 116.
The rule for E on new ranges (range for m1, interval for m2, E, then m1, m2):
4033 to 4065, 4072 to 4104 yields 188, 83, 105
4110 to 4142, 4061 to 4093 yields 201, 105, 96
